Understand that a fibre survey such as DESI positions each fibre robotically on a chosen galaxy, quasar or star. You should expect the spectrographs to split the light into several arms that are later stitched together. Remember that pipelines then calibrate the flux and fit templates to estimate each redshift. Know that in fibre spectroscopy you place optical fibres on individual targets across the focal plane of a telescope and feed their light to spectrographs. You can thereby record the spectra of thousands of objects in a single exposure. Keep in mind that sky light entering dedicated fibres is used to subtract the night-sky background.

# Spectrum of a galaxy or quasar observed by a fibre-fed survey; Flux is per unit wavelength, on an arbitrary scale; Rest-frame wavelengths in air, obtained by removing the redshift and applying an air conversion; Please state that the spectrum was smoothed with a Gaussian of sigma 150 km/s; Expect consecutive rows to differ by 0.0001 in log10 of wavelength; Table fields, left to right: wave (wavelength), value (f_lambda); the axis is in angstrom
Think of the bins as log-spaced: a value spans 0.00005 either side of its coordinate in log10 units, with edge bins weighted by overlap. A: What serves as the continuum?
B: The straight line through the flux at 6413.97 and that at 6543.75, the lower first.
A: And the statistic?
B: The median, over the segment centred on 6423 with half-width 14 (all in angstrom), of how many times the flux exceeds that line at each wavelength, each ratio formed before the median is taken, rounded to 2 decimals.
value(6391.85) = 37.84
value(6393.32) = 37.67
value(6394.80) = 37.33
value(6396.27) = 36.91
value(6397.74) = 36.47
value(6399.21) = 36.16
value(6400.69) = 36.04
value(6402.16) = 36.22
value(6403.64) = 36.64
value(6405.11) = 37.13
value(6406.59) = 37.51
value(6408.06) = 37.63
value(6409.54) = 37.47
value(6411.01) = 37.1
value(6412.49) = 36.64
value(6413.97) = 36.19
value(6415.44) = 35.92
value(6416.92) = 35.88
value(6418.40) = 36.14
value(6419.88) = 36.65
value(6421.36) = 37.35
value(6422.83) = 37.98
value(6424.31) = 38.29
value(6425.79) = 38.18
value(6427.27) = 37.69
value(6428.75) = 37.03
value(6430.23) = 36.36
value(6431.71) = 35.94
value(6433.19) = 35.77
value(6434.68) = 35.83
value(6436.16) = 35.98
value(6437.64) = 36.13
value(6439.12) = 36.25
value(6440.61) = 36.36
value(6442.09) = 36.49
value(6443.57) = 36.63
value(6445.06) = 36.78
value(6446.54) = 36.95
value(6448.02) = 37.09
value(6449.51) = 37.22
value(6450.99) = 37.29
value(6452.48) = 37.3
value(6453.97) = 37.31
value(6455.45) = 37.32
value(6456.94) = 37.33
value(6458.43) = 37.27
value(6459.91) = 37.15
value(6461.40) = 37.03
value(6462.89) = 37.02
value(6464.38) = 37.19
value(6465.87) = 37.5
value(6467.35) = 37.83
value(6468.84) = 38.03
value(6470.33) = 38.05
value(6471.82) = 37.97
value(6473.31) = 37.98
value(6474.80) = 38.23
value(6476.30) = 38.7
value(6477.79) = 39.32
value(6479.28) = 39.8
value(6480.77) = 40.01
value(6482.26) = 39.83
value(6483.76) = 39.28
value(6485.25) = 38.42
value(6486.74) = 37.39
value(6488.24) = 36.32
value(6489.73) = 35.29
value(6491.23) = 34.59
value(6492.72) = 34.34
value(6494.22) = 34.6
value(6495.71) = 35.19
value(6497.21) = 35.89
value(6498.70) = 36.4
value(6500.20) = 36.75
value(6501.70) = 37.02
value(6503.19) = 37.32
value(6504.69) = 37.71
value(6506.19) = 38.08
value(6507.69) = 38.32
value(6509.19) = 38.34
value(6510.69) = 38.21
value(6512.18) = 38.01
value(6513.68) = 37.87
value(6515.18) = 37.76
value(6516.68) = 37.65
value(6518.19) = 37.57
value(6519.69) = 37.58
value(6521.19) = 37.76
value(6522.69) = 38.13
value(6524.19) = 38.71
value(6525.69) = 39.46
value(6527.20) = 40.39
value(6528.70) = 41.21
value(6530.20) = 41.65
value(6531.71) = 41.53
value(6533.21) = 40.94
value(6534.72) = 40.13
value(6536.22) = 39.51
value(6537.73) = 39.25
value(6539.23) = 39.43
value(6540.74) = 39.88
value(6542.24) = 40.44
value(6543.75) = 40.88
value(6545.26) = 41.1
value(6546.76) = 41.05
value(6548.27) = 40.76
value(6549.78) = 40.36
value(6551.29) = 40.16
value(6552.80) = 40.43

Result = 1.01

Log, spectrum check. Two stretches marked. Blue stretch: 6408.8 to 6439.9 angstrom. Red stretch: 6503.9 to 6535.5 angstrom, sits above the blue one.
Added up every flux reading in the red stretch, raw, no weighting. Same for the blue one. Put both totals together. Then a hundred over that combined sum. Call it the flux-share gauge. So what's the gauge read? 0.0630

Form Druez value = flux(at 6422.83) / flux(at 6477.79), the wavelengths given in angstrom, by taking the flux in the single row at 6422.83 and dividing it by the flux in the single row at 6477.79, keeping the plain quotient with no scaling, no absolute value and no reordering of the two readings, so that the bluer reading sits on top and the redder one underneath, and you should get 0.966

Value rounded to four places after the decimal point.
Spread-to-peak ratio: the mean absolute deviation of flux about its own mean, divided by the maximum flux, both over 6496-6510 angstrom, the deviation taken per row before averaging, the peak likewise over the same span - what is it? 0.0185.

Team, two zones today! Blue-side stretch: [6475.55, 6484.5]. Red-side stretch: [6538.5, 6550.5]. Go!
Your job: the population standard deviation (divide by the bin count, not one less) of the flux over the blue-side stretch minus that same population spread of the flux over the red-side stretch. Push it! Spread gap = -0.1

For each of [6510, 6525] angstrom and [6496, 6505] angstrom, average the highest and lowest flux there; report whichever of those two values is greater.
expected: 38.1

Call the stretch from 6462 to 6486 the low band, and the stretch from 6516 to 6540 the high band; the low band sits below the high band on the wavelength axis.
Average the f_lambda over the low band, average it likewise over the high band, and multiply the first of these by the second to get 1516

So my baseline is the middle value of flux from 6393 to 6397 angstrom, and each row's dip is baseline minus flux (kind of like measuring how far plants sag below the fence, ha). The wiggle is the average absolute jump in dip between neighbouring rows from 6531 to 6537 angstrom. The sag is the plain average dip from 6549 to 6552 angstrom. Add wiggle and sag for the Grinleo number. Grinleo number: -2.3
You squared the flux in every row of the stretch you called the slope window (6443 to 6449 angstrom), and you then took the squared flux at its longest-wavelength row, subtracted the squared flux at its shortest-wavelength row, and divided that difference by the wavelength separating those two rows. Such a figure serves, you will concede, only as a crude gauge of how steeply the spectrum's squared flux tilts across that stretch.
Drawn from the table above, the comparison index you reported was 7.6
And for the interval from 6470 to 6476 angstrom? 3.1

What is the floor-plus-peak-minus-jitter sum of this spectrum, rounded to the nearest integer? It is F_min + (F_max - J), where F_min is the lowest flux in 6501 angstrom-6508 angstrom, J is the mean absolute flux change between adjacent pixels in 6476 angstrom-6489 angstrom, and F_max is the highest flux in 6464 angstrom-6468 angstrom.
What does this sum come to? 74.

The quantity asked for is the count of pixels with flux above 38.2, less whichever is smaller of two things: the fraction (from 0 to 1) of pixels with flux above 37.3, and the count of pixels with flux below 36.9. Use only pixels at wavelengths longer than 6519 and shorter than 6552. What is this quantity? 19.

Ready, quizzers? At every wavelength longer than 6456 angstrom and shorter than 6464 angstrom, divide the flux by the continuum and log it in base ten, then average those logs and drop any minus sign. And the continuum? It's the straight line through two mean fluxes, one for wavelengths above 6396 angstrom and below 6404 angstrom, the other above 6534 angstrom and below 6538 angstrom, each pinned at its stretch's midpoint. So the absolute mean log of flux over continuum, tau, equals 0.008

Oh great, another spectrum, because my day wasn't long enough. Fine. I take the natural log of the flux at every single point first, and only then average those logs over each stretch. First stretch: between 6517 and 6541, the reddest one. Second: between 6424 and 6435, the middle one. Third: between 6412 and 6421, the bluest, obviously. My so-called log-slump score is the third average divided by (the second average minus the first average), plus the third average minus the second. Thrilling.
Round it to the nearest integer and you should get -51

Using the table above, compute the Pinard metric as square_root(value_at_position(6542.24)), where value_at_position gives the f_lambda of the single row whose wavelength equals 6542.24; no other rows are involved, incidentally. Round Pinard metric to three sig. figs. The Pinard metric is 6.36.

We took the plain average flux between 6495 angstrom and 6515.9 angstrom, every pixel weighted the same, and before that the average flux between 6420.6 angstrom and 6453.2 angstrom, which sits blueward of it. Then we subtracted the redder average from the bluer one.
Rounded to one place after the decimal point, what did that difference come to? -0.5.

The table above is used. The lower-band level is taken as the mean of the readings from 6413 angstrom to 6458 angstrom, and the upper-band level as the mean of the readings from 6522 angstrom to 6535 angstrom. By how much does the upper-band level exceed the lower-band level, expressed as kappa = 3.5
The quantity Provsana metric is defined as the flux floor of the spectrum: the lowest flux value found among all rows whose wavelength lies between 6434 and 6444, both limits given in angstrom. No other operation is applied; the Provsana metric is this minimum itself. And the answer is 35.83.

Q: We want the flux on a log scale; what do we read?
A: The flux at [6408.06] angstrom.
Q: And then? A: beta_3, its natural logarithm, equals 3.628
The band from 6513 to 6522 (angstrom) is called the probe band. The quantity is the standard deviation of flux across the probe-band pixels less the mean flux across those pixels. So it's -37.6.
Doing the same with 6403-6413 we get -36.8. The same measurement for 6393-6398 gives -36.6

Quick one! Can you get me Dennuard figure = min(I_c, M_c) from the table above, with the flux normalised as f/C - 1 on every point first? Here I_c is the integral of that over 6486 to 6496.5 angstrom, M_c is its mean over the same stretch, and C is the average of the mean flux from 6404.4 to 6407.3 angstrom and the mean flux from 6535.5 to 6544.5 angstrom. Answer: -0.87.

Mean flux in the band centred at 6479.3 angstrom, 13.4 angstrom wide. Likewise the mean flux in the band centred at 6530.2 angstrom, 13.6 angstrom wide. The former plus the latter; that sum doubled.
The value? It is 159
